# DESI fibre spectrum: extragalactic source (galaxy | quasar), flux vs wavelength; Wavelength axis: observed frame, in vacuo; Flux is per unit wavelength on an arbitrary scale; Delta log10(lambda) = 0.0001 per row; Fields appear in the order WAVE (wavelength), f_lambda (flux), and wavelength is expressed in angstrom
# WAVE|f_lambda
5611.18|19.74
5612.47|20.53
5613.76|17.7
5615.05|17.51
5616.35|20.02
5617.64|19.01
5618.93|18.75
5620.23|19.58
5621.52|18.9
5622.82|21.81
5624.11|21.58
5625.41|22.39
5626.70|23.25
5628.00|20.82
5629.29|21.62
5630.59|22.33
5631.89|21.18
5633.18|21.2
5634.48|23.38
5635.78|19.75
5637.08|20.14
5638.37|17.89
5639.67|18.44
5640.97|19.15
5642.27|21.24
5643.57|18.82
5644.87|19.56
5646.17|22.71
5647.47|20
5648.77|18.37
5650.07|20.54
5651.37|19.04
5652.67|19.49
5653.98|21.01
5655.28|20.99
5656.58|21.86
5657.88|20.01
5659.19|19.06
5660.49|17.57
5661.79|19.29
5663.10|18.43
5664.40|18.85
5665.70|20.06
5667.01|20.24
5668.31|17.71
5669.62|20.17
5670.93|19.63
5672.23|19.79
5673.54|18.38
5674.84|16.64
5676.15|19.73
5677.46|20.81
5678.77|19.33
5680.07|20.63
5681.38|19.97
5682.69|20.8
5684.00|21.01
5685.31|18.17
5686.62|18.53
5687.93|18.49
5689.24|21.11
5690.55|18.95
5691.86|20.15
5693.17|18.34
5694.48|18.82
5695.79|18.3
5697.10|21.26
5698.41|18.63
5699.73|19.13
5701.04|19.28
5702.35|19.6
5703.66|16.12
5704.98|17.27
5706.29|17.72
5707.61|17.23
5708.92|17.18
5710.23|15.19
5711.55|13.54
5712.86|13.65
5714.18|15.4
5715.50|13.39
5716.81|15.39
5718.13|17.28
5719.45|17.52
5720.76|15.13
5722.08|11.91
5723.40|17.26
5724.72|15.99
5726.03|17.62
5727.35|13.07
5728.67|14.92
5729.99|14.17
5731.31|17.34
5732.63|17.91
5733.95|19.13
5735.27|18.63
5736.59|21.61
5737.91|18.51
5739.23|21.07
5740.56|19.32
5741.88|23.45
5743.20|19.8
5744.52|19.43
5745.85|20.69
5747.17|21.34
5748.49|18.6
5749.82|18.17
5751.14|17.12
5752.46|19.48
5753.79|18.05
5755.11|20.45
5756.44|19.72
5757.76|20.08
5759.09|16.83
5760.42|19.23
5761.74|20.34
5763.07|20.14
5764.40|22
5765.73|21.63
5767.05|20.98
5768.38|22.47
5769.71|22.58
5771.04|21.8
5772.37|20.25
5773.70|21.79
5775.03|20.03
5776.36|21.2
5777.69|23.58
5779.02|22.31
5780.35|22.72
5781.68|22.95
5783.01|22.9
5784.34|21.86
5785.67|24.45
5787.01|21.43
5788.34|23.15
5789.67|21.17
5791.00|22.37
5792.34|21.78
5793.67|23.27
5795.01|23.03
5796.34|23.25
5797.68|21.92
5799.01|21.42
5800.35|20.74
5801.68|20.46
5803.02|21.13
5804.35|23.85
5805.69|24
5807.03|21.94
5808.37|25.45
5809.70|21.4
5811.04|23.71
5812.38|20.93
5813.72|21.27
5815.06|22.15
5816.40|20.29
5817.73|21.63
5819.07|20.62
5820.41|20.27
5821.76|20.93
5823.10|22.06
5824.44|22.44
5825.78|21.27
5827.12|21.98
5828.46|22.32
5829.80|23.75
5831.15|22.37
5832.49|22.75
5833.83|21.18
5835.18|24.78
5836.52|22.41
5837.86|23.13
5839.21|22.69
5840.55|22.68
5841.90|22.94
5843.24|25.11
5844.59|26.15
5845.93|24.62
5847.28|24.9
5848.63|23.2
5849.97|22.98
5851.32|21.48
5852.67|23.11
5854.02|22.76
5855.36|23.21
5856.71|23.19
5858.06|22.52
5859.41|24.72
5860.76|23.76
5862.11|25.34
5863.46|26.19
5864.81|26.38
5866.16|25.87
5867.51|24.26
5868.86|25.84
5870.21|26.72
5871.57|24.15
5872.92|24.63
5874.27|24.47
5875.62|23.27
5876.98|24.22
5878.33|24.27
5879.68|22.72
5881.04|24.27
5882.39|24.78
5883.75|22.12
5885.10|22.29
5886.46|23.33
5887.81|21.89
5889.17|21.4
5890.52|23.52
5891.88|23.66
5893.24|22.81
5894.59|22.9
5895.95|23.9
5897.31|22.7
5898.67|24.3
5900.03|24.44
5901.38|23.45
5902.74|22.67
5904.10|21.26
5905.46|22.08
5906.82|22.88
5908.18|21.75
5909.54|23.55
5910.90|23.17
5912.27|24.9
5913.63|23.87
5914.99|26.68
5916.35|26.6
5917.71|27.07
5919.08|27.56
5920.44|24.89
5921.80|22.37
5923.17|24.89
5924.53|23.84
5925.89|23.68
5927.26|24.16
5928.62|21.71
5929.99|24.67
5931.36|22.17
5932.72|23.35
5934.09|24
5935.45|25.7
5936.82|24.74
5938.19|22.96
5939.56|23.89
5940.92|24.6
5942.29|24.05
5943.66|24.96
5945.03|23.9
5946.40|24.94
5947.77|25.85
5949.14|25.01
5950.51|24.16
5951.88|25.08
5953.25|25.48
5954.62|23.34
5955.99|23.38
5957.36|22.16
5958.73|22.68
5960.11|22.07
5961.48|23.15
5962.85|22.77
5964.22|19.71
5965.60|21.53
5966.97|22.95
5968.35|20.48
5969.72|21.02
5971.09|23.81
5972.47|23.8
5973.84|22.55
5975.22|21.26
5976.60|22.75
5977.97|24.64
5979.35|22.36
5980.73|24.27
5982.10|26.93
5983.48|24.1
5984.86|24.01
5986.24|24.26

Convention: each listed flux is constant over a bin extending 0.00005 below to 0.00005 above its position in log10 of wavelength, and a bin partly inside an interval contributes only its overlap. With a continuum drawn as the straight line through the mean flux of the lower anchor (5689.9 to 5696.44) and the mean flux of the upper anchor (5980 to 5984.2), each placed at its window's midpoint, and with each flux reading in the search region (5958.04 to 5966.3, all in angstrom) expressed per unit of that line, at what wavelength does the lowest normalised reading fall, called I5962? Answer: 5964.22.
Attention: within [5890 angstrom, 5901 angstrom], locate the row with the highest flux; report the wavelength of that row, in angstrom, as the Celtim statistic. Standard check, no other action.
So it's 5900.03 angstrom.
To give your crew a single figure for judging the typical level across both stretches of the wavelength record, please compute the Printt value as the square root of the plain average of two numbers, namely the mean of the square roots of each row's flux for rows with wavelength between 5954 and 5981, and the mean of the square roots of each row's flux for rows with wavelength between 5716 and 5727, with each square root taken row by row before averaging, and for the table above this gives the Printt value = 2.09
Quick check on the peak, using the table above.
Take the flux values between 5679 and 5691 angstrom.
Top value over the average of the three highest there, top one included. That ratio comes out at 1.01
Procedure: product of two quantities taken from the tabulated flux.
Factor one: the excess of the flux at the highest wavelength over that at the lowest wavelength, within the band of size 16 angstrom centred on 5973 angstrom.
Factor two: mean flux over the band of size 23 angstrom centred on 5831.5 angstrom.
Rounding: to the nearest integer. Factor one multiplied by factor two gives 61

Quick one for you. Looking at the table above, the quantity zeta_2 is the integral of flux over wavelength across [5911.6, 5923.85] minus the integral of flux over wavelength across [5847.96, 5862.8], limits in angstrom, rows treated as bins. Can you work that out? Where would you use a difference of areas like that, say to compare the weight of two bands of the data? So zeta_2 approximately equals -34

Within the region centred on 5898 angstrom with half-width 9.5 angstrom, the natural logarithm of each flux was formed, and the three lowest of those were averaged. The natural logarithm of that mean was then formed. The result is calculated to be 1.12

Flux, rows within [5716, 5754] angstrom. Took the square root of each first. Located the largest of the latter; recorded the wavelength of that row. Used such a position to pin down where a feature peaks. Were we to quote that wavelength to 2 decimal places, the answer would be 5741.88 angstrom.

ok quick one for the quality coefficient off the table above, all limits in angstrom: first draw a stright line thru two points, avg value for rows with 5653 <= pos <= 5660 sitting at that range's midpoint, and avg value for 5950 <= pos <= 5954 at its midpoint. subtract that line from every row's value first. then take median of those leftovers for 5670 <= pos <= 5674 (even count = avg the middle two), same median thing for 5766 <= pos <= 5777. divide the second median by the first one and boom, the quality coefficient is 0.7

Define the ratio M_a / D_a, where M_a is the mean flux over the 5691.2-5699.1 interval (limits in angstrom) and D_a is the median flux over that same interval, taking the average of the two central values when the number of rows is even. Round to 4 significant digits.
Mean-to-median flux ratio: 1.028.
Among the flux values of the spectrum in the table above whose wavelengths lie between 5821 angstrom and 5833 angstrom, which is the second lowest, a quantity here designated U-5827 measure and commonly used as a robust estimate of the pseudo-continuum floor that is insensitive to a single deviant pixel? 21.27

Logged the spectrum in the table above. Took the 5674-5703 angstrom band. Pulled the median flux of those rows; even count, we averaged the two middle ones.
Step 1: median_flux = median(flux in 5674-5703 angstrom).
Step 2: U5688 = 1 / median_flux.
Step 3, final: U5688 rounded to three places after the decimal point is 0.052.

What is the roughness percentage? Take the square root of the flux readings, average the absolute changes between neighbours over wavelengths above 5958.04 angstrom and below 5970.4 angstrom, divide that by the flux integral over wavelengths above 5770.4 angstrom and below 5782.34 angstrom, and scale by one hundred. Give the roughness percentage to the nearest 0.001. 0.059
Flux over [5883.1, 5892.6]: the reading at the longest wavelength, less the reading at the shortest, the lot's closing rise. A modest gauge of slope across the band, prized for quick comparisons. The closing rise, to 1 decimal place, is 1.5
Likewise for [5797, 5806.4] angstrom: 2.1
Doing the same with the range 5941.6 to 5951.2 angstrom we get 0.1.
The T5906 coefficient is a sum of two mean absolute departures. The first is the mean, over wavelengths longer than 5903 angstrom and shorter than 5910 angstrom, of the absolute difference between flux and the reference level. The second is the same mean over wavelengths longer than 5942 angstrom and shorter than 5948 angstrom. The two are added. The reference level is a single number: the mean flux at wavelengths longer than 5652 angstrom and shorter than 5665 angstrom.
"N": 7.7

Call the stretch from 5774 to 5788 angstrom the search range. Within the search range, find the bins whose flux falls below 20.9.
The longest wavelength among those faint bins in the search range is 5775.03 angstrom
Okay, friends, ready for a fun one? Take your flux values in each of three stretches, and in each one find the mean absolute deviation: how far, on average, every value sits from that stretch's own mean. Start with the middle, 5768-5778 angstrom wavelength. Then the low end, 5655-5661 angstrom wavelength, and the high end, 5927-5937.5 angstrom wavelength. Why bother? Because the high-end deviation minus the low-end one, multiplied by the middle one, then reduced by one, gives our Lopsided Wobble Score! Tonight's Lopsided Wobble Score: -1.2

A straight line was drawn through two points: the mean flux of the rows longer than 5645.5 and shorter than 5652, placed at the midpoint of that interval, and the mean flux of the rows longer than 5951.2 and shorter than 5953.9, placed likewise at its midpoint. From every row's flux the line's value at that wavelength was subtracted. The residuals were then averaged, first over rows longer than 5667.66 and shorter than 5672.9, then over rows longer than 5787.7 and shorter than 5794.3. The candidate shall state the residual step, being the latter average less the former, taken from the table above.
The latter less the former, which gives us 1.0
